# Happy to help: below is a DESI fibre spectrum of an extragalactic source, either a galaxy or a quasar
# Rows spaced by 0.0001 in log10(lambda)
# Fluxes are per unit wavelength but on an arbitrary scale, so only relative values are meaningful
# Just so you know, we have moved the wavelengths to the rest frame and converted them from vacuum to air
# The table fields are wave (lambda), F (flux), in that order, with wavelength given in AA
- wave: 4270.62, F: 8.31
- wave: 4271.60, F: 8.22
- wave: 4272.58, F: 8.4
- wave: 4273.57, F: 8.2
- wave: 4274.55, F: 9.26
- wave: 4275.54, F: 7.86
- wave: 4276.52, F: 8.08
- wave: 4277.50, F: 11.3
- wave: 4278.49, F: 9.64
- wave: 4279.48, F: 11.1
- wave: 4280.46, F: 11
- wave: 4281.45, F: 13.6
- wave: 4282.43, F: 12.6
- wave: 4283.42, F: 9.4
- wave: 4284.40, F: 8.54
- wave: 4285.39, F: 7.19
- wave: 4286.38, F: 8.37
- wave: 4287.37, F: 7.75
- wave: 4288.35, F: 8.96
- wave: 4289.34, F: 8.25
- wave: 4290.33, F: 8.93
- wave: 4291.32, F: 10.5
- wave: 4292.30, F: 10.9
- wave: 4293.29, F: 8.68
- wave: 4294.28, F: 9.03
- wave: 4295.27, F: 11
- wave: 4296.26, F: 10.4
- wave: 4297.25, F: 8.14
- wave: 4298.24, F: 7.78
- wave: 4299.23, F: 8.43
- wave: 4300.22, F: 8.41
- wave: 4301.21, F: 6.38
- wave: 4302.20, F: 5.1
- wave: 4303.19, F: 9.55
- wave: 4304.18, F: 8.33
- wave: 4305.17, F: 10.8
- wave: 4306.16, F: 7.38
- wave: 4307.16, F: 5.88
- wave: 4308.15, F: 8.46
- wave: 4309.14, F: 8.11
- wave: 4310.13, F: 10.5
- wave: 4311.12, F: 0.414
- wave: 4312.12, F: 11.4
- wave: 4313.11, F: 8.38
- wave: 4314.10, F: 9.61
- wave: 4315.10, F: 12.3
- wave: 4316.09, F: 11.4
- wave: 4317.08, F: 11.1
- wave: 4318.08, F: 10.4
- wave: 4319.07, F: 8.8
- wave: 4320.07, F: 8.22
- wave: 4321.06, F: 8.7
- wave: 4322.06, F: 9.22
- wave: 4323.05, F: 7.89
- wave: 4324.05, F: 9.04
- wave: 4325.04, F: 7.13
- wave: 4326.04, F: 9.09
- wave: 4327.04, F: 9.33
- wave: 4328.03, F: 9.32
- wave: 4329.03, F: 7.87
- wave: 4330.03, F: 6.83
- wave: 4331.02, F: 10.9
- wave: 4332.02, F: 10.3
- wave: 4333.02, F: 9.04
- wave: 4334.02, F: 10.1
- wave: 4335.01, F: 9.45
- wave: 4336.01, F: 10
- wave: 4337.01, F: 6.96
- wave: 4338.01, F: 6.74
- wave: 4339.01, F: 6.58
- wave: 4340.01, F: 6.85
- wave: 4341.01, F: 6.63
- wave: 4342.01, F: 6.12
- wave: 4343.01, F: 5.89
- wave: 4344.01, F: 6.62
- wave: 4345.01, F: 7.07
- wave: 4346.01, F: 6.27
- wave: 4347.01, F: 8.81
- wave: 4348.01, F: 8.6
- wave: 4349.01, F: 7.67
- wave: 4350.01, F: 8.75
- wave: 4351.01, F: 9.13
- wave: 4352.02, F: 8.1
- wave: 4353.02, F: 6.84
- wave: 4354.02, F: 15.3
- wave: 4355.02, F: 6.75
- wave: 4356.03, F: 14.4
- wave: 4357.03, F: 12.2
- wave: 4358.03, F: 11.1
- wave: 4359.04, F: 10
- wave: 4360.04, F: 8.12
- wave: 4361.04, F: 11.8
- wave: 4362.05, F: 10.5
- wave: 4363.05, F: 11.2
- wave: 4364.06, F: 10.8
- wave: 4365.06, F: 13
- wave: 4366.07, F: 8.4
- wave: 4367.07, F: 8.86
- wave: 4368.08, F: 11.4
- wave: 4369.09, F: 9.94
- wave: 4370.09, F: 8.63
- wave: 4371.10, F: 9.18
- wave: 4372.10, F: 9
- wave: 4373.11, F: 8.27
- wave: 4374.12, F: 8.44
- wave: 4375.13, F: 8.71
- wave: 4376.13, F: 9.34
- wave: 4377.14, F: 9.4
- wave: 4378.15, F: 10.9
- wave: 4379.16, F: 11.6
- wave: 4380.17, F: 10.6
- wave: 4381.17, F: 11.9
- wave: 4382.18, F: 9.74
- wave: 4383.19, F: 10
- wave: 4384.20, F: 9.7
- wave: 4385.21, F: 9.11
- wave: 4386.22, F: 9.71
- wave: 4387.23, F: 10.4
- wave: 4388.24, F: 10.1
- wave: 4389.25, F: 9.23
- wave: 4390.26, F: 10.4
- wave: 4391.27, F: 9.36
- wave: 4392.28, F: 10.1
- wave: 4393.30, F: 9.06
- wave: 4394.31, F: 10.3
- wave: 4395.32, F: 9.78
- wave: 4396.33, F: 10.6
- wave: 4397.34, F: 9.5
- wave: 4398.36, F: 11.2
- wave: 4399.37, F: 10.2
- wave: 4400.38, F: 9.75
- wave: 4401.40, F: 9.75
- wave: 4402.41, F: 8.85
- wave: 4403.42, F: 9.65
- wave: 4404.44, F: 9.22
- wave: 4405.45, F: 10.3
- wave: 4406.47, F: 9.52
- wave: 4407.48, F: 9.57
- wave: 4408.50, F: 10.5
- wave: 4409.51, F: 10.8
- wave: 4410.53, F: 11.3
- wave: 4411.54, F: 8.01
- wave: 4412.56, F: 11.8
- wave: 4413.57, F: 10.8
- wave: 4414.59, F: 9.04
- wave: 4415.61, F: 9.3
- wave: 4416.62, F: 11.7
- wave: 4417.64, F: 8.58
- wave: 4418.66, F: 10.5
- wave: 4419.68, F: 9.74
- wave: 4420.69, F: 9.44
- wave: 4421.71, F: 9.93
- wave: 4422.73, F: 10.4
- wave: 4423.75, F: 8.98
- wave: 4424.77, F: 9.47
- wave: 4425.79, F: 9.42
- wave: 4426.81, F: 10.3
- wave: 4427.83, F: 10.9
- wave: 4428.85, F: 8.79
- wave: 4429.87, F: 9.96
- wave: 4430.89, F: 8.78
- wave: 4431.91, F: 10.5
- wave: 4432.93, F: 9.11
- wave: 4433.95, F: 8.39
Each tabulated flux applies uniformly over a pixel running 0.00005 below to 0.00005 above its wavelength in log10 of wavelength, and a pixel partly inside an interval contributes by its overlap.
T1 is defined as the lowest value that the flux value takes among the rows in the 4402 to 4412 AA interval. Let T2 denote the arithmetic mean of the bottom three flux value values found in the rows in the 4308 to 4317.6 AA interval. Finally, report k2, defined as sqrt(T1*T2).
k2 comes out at 6.7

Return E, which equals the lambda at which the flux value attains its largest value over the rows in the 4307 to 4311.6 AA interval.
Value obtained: 4310.13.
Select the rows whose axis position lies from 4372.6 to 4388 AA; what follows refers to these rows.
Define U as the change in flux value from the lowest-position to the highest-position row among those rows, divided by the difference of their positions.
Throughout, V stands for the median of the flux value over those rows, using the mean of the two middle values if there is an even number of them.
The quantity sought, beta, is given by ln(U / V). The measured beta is -4.16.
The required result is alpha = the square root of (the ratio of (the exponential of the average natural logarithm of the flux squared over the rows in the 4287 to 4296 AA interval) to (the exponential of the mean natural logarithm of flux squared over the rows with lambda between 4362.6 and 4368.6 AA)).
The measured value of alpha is 0.88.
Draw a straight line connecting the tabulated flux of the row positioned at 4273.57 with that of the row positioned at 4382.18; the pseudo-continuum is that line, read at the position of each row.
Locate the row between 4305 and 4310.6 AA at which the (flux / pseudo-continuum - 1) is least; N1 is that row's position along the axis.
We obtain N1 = 4307.16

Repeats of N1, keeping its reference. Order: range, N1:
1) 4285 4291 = 4285.39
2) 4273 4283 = 4275.54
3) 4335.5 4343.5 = 4343.01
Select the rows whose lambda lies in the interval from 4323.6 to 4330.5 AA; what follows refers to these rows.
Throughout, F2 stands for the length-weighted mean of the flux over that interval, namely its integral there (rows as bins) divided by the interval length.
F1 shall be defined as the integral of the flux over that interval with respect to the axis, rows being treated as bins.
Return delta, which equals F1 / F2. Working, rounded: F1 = 58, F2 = 8.4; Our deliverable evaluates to 7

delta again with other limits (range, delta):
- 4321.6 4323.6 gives 2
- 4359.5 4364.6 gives 5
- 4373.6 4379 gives 5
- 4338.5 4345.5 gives 7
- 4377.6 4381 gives 3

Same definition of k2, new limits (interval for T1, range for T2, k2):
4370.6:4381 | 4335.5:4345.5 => 7.2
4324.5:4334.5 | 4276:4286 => 7.4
